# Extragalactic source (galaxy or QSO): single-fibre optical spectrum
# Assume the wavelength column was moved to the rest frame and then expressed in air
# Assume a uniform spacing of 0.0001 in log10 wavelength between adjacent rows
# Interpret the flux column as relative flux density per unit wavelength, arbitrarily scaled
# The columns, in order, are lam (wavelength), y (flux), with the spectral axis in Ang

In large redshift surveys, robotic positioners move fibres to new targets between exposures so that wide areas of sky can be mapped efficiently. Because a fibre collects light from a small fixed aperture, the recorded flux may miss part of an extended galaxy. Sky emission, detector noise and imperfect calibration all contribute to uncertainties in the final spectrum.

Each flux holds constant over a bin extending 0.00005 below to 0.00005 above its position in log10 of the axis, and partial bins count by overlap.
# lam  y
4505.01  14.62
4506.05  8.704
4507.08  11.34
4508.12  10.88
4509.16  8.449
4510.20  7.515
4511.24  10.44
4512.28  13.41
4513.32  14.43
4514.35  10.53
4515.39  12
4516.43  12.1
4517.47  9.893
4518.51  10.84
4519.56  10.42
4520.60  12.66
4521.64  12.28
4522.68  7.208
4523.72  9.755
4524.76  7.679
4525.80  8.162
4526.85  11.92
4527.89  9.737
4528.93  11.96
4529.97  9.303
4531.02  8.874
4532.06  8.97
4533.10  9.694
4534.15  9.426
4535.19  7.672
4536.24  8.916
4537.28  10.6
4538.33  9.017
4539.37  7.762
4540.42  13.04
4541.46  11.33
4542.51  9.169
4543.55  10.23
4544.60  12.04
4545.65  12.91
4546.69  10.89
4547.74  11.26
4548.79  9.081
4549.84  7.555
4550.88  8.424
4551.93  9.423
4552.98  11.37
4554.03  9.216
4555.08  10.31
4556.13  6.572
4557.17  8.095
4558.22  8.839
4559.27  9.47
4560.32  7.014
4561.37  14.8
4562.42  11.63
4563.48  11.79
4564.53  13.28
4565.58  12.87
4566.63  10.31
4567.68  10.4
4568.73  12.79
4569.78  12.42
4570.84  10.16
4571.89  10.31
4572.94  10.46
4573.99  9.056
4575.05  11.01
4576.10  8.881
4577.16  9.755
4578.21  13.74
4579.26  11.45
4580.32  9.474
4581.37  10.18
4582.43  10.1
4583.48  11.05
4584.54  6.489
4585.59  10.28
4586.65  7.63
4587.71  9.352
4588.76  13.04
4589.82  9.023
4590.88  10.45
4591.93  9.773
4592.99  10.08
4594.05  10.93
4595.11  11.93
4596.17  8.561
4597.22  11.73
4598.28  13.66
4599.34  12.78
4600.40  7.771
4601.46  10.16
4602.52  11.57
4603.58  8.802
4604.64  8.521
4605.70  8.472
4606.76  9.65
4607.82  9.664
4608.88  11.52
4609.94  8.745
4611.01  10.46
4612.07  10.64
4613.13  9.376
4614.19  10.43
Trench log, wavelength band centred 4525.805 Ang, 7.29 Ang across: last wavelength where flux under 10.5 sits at 4527.89 Ang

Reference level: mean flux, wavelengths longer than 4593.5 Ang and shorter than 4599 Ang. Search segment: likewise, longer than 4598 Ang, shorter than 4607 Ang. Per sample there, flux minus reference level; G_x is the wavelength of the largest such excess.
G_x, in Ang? 4598.28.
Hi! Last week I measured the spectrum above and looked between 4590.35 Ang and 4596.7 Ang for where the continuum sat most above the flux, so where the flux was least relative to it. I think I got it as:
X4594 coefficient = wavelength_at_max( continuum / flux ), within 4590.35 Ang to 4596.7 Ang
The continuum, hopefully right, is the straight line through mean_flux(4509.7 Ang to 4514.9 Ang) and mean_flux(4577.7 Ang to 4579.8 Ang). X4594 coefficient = 4596.17 Ang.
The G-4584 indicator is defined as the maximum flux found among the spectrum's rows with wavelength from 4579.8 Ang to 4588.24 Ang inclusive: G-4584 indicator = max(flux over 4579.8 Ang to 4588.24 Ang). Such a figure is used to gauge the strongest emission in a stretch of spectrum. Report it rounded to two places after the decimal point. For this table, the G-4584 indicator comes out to 11.05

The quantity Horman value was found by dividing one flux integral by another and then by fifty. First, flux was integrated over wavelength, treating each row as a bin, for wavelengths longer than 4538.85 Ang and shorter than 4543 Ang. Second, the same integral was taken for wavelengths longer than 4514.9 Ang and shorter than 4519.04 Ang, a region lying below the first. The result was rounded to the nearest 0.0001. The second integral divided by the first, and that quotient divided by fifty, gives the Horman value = 0.0216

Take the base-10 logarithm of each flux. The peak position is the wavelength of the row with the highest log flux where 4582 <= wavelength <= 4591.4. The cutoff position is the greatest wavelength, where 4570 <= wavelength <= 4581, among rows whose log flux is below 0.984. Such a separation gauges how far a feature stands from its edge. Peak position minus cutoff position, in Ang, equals 8.4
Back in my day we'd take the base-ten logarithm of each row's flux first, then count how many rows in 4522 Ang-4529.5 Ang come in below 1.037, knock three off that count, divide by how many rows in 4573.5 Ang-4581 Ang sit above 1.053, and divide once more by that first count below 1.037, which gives 0.20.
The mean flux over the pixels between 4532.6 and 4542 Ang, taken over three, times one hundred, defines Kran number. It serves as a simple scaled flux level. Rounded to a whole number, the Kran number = 324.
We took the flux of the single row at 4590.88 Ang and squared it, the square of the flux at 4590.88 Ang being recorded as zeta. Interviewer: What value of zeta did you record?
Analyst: 109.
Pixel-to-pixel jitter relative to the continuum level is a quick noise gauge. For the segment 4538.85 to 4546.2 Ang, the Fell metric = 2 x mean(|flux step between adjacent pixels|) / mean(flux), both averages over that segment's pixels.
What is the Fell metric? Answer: 0.39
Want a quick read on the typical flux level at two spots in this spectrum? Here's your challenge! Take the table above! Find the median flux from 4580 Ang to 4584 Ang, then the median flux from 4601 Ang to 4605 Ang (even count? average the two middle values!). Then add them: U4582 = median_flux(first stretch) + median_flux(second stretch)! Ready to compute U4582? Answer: 19.6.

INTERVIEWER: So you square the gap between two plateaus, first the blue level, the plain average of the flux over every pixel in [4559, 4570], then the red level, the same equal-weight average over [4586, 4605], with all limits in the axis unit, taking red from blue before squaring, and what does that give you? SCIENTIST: 1.5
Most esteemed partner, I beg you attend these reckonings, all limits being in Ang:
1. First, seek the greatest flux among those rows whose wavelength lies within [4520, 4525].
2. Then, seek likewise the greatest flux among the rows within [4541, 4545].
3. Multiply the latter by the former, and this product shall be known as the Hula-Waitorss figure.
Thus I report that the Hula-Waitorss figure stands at 152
